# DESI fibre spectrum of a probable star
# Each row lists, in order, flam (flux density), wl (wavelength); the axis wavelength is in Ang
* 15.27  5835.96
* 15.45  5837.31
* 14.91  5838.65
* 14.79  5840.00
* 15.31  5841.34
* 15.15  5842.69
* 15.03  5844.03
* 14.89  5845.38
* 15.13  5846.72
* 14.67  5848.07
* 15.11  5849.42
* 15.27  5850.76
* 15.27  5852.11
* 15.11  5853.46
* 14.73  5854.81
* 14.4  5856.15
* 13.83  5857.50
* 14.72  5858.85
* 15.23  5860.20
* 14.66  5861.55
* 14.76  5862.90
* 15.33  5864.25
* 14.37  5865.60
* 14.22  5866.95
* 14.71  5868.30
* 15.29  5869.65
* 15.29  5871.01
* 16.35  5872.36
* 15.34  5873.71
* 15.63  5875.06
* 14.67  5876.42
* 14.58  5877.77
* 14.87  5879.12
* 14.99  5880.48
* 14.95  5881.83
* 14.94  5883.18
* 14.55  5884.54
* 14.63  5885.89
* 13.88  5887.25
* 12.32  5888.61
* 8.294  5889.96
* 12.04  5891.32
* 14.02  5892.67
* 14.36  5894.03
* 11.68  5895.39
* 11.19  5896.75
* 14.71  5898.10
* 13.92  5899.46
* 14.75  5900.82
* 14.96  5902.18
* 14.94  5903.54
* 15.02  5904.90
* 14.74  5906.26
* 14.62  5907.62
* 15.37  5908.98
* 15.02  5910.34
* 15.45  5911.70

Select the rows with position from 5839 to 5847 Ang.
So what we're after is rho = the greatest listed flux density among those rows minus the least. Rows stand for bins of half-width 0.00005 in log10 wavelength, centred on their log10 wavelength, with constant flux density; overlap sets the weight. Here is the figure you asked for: 0.5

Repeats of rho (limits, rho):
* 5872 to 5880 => 1.8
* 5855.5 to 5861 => 1.4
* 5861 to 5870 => 1.1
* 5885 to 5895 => 6.3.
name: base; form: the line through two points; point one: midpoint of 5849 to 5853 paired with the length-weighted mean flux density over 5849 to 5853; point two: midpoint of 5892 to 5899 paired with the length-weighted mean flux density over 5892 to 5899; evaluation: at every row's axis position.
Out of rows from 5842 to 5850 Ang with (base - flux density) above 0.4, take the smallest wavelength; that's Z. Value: 5842.69 Ang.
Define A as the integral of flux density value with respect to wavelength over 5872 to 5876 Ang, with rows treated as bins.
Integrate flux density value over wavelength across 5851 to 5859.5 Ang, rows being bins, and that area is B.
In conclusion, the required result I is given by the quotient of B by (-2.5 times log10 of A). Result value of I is -28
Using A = 63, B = 125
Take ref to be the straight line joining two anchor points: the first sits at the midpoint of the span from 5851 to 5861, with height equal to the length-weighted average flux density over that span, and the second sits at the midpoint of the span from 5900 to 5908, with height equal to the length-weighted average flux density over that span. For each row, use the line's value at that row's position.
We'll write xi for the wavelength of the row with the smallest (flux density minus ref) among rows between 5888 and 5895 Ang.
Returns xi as 5889.96 Ang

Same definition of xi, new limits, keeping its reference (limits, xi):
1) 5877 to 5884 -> 5877.77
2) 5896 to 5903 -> 5896.75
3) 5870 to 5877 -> 5876.42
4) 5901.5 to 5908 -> 5907.62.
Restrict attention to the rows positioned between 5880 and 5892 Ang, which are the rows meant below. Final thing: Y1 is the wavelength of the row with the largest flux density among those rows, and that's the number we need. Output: 5880.48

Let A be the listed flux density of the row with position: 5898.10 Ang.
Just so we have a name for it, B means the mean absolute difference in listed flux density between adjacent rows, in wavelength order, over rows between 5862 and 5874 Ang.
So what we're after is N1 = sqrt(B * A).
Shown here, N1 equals 3.0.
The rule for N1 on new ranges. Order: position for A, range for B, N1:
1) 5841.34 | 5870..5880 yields 3.1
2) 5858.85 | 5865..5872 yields 2.1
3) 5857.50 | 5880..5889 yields 2.6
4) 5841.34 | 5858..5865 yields 2.6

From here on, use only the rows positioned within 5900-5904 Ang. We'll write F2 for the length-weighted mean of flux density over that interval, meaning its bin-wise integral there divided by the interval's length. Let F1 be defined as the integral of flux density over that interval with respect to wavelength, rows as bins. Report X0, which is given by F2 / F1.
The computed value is 0.25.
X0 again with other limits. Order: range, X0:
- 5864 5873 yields 0.11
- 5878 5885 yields 0.14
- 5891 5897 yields 0.17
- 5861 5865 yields 0.25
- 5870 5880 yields 0.10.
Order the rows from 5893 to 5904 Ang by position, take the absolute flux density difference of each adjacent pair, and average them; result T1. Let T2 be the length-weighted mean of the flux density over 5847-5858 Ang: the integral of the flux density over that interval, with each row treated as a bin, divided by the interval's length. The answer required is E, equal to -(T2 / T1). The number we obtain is -12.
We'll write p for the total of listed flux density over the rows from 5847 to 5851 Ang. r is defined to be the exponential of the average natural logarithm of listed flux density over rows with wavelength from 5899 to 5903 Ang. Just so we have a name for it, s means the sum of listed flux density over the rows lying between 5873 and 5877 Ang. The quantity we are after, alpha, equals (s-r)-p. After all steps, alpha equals -13.9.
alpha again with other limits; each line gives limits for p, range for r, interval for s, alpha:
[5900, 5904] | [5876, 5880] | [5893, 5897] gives -22.1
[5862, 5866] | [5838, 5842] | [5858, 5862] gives -14.9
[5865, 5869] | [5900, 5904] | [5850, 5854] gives -12.5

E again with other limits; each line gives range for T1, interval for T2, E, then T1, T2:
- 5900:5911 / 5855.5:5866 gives -57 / 0.3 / 14.7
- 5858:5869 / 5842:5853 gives -31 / 0.5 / 15.1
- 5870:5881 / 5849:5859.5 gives -27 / 0.5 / 14.8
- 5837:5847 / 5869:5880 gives -58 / 0.3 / 15.2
